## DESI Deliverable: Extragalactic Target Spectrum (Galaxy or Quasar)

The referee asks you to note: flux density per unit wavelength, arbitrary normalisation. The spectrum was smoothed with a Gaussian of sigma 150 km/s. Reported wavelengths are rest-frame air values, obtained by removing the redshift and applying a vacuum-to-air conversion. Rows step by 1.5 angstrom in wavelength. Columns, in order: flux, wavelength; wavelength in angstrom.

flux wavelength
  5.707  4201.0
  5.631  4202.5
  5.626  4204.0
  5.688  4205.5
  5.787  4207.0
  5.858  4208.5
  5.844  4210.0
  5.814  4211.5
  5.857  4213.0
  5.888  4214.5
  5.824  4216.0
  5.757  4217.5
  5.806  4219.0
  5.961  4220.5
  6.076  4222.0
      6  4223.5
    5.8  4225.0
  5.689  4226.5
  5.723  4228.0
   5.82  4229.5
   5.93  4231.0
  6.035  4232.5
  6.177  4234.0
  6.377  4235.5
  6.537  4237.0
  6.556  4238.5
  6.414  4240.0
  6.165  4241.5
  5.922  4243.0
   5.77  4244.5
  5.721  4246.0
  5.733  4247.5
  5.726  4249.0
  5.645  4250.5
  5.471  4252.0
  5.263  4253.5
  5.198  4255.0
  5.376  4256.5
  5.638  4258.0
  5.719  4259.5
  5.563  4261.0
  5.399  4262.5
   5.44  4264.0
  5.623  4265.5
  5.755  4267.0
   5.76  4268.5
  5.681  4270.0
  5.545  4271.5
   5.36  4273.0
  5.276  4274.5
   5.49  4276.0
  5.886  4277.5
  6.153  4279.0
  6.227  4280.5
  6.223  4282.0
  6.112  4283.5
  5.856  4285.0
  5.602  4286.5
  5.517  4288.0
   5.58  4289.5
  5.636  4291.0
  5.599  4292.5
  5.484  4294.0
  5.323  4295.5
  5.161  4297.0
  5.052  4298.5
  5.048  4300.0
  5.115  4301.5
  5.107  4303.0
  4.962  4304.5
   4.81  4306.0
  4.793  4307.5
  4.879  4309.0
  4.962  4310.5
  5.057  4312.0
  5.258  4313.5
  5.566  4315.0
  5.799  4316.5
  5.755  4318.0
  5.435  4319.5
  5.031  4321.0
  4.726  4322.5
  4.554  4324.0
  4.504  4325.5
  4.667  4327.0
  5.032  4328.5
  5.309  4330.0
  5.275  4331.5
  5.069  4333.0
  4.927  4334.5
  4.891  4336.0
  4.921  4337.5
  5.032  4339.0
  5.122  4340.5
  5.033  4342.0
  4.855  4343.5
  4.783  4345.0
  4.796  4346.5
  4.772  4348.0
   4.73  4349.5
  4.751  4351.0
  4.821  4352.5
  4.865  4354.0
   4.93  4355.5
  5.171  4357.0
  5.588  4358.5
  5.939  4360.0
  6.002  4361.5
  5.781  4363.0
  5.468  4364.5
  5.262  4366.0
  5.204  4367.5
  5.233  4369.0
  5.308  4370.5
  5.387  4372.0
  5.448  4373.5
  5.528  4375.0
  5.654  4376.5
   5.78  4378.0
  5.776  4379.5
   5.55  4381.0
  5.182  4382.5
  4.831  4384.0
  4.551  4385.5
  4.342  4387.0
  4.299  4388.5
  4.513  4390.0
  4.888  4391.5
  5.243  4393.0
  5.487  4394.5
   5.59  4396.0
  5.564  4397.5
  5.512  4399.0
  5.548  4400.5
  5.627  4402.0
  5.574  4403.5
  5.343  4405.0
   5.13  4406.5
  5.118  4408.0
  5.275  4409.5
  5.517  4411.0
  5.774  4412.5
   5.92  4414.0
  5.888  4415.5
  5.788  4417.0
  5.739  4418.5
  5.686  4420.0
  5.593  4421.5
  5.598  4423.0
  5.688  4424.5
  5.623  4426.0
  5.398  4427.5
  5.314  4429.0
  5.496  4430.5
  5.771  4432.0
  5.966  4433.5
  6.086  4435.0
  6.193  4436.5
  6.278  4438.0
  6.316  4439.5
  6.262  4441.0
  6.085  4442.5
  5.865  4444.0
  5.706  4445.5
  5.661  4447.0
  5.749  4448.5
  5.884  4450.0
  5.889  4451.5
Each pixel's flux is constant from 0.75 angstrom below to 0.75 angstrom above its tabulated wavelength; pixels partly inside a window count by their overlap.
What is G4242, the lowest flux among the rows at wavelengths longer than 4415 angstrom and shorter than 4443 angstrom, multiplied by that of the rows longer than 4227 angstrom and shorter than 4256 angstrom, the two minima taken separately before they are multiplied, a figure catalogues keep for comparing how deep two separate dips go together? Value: 27.6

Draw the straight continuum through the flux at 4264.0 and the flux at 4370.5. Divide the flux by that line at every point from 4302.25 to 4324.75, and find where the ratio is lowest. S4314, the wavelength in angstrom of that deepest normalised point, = 4324.0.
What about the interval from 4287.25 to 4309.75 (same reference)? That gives 4307.5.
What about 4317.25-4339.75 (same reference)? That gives 4325.5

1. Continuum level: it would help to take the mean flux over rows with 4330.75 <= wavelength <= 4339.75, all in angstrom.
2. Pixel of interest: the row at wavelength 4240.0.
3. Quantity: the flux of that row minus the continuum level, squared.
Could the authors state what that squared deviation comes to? 1.9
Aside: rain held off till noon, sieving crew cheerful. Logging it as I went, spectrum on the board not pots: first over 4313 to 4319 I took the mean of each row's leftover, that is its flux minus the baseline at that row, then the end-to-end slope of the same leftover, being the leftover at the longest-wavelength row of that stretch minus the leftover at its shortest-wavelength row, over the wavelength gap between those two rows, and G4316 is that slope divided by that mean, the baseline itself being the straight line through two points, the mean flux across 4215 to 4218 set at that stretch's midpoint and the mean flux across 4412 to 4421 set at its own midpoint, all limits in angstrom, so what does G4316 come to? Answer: -0.6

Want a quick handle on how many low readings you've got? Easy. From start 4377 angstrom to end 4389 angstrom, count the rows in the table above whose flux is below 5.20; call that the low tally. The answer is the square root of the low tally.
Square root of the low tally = 2.2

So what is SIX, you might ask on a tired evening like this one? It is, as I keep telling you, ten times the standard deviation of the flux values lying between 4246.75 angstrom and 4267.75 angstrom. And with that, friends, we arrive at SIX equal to 1.8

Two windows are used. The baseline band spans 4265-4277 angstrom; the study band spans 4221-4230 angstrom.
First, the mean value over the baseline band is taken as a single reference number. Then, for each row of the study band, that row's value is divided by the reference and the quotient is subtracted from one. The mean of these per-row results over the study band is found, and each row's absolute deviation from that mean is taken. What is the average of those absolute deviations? 0.022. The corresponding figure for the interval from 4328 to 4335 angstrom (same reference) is 0.024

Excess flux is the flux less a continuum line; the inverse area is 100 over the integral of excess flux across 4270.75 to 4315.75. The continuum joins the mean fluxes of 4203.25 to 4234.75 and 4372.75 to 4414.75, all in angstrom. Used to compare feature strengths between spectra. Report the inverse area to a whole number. -11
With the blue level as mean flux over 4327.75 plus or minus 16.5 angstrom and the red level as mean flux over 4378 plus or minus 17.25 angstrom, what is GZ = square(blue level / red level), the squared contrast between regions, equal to 0.94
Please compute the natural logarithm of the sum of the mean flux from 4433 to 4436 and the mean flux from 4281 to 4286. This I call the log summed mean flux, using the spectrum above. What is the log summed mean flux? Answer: 2.49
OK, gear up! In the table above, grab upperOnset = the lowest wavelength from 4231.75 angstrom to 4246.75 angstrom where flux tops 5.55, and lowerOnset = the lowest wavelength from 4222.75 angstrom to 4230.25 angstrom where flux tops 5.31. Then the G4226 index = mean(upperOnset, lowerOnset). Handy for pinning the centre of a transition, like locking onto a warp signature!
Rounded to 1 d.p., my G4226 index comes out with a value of 4228.0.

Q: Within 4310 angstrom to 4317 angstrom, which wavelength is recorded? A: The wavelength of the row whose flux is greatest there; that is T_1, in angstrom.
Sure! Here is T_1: 4316.5 angstrom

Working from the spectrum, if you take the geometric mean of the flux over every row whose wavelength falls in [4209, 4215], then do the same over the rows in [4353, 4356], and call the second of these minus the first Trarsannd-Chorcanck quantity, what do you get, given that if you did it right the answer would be -1.0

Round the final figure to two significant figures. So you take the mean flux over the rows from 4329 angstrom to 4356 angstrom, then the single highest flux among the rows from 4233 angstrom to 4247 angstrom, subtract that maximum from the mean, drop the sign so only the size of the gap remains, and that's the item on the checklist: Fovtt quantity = 1.6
